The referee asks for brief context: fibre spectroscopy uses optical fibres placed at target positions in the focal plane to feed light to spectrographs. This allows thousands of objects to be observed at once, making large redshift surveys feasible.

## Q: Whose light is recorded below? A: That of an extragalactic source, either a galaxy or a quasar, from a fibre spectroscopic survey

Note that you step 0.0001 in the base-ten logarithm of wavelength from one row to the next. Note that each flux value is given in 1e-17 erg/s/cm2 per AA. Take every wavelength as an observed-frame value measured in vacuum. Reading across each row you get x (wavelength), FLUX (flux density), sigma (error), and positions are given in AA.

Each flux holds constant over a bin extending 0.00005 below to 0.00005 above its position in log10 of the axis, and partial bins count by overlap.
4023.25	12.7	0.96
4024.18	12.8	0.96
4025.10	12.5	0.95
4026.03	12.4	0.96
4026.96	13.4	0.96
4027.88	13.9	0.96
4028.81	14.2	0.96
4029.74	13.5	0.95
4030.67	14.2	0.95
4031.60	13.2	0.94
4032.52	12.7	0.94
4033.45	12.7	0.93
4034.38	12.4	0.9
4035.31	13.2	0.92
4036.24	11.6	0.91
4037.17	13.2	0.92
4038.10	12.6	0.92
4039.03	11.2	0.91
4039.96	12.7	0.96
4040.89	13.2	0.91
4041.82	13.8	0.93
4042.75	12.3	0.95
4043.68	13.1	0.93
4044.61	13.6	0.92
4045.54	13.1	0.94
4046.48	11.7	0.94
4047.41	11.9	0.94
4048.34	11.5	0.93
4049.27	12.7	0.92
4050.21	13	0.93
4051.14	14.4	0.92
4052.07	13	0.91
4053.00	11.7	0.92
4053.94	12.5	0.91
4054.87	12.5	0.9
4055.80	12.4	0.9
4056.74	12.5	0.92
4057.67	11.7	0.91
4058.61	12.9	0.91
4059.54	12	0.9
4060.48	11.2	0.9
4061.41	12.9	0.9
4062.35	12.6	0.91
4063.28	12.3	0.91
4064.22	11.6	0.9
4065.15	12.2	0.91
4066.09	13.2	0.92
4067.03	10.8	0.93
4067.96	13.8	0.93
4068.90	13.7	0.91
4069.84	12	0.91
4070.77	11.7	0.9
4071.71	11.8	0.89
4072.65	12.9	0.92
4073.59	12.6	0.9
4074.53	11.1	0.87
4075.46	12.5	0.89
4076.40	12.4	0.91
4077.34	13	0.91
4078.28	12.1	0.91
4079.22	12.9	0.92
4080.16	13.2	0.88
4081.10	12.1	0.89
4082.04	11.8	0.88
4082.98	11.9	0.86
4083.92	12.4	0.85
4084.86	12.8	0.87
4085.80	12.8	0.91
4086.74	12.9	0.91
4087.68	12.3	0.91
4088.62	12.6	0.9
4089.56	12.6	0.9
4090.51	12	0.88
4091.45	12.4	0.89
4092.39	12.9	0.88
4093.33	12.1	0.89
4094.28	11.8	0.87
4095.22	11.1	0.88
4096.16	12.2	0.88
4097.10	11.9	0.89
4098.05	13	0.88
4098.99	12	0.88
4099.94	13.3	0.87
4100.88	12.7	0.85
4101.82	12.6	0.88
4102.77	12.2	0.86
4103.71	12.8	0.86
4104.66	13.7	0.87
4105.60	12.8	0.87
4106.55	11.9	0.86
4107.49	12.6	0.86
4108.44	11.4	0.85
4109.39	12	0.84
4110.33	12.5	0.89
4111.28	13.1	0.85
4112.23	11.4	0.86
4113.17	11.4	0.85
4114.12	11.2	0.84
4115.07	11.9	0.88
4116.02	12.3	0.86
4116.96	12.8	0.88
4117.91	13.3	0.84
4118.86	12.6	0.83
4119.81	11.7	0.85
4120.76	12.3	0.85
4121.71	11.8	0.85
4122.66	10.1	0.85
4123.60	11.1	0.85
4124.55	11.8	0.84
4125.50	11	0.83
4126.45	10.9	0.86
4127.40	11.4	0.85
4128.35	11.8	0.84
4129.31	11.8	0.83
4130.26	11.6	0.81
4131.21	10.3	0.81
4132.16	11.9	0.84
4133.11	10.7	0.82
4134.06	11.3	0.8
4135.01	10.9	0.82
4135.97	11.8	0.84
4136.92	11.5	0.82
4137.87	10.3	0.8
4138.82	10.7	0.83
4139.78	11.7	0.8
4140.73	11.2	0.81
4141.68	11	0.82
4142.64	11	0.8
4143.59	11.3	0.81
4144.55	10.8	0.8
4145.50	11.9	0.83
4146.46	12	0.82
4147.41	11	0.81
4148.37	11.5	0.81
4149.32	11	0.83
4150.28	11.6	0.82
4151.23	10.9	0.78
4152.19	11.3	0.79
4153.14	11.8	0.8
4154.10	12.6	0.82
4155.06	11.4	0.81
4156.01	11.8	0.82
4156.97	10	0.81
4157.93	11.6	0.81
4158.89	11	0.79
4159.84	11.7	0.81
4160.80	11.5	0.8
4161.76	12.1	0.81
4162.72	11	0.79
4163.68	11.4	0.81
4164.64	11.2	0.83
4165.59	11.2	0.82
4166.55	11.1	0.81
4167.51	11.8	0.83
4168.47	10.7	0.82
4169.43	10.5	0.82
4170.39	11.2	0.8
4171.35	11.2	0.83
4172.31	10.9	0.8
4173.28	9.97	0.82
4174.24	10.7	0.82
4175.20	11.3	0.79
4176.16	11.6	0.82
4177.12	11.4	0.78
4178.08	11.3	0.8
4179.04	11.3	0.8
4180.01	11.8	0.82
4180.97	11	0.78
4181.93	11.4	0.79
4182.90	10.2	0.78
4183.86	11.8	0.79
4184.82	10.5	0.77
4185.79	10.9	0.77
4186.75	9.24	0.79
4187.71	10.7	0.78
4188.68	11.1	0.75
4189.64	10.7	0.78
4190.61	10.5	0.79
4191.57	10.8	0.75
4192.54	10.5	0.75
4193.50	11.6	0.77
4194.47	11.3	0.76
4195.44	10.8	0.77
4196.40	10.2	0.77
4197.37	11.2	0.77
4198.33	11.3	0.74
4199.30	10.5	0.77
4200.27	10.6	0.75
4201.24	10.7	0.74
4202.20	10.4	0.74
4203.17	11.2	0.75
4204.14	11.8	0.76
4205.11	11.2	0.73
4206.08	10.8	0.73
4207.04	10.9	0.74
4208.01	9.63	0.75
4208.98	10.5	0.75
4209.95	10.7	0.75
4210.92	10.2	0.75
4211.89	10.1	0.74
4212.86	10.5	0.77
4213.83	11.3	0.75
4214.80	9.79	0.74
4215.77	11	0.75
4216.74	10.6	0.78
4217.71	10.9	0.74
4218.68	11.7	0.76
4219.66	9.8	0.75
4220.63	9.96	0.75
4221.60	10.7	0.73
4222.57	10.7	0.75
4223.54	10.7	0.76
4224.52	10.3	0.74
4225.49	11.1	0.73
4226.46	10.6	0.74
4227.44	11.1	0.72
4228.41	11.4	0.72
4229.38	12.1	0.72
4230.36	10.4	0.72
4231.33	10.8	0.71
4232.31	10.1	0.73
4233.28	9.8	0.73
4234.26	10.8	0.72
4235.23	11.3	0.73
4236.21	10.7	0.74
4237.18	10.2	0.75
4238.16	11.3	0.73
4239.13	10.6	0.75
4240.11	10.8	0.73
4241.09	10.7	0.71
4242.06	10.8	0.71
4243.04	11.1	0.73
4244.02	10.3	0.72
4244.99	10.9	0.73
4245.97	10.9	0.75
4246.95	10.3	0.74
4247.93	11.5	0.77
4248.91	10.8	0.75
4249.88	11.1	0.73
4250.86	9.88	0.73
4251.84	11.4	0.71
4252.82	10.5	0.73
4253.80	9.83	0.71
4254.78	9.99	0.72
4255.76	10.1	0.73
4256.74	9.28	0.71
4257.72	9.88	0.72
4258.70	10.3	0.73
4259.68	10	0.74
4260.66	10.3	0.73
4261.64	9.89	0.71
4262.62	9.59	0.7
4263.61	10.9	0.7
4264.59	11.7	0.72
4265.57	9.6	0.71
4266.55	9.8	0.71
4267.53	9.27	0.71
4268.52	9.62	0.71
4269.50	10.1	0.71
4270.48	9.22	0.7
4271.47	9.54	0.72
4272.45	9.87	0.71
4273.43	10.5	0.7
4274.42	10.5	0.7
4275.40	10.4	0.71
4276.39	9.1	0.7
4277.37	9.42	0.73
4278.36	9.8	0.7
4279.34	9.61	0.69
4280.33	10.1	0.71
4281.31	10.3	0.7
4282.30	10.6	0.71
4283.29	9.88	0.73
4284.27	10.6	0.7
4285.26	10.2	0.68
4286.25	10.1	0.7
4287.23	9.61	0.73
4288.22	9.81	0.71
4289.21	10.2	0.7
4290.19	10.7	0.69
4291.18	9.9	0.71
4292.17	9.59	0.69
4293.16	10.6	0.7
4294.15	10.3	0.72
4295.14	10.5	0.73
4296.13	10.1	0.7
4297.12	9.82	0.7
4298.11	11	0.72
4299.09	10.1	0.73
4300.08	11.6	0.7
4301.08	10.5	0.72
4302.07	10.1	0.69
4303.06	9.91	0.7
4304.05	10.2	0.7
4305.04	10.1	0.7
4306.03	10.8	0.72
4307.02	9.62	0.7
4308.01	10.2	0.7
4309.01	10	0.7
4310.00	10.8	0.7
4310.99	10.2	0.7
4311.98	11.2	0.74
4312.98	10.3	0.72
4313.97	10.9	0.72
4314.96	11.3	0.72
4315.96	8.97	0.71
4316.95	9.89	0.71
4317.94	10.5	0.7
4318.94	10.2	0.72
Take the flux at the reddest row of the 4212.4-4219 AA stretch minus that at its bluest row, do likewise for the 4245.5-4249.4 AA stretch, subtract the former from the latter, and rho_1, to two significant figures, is -1.3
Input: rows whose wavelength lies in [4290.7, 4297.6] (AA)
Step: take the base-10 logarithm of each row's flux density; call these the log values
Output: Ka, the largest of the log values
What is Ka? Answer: 1.03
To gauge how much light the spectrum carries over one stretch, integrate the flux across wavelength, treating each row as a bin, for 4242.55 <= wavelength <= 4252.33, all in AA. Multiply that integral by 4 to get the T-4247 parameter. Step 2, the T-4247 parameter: 423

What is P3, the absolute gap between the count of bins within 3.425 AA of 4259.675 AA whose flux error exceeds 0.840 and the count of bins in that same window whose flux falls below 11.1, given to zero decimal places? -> 7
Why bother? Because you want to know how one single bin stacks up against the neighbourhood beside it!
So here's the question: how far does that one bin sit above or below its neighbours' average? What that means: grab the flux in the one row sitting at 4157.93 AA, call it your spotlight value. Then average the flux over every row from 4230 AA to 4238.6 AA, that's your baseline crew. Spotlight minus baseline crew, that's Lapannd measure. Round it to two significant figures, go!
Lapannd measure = 1.0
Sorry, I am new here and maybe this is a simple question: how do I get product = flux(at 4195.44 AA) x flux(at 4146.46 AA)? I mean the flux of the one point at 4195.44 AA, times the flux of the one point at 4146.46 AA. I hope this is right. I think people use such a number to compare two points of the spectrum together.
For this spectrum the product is 130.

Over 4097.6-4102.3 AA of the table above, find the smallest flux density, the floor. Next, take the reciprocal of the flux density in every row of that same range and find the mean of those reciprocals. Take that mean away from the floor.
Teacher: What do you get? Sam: 11.9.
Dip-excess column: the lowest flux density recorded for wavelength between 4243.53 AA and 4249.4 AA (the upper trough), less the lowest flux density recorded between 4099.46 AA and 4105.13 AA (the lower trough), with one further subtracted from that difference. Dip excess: -2.9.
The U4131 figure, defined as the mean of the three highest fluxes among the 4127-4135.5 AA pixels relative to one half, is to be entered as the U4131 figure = 23.7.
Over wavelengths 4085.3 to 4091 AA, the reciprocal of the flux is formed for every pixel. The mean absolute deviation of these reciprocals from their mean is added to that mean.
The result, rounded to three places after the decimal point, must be 0.081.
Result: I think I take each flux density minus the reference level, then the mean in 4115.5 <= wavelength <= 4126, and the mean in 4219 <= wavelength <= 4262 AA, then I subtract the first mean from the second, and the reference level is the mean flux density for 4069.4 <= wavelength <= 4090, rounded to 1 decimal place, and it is -1.3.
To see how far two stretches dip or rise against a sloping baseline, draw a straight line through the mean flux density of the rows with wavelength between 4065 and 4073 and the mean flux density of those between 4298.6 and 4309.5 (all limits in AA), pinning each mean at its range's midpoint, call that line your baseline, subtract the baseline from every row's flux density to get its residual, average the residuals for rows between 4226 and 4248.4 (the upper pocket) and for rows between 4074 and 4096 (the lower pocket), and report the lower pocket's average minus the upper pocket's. 0.12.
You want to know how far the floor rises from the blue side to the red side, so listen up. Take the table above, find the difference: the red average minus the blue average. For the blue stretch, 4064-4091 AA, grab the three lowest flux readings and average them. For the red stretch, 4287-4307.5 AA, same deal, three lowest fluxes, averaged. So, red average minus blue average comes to -1.6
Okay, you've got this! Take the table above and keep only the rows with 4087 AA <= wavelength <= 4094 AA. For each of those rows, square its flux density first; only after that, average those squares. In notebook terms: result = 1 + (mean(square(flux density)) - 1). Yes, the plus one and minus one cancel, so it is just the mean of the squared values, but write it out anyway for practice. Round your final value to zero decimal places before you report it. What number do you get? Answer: 154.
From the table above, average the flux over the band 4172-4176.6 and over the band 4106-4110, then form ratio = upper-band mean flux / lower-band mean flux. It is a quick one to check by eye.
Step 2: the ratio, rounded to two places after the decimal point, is 0.91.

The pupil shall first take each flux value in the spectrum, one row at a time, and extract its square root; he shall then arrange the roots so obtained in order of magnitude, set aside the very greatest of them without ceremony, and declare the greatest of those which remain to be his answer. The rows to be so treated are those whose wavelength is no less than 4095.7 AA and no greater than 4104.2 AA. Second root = 3.61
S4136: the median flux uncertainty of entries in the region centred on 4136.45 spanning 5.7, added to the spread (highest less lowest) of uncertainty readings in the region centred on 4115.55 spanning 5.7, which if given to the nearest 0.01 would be 0.86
